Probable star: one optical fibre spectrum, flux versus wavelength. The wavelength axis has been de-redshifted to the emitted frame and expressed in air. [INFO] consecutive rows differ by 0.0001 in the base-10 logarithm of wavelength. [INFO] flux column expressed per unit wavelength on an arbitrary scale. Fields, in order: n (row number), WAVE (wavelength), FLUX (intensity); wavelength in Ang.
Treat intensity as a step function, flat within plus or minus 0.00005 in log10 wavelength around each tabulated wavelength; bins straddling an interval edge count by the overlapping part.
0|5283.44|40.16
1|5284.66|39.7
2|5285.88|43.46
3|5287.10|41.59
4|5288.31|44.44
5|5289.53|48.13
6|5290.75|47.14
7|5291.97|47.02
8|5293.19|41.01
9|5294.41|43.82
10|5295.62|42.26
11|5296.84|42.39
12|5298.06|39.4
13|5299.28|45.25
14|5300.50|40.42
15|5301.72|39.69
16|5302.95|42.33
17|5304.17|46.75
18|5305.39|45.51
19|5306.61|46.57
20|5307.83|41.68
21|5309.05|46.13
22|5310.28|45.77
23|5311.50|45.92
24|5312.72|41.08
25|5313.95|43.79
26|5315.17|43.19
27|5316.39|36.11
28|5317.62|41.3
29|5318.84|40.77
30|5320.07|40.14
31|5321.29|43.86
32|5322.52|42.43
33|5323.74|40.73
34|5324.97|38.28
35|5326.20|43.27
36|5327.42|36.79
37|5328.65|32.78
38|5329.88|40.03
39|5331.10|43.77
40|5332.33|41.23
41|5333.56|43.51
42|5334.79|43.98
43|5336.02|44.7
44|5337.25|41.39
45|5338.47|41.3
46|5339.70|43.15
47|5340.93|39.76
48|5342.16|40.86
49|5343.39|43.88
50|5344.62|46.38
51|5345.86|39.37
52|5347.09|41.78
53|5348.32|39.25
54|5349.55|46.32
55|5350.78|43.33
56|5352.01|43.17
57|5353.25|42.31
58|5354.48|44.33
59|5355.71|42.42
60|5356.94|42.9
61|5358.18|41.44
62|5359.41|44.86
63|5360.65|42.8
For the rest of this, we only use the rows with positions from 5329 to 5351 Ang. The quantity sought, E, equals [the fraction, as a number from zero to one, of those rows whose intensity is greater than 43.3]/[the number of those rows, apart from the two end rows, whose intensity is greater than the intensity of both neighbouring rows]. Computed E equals 0.07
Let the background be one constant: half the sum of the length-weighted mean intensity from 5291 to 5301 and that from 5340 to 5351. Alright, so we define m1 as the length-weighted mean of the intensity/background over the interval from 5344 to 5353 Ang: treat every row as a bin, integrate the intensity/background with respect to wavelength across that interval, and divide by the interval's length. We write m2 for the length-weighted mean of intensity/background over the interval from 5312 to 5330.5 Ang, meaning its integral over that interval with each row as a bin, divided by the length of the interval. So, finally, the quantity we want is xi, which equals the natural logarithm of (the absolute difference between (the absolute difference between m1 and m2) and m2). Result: -0.12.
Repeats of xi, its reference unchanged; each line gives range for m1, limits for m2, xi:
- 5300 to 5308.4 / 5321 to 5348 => -0.07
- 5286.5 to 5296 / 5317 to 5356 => -0.09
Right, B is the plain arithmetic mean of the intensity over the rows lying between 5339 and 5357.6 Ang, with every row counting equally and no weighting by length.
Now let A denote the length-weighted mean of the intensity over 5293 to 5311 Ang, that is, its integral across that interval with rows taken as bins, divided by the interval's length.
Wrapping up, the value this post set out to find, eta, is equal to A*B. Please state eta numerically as 1847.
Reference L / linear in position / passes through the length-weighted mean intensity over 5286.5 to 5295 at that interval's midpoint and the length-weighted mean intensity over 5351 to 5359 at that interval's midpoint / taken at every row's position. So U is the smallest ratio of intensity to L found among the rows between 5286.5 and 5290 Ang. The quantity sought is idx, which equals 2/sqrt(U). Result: 2.077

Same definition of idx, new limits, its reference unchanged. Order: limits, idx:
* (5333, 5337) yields 1.999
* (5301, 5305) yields 2.116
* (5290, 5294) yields 2.087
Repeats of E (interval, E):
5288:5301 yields 0.14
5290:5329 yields 0.03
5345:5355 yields 0.19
